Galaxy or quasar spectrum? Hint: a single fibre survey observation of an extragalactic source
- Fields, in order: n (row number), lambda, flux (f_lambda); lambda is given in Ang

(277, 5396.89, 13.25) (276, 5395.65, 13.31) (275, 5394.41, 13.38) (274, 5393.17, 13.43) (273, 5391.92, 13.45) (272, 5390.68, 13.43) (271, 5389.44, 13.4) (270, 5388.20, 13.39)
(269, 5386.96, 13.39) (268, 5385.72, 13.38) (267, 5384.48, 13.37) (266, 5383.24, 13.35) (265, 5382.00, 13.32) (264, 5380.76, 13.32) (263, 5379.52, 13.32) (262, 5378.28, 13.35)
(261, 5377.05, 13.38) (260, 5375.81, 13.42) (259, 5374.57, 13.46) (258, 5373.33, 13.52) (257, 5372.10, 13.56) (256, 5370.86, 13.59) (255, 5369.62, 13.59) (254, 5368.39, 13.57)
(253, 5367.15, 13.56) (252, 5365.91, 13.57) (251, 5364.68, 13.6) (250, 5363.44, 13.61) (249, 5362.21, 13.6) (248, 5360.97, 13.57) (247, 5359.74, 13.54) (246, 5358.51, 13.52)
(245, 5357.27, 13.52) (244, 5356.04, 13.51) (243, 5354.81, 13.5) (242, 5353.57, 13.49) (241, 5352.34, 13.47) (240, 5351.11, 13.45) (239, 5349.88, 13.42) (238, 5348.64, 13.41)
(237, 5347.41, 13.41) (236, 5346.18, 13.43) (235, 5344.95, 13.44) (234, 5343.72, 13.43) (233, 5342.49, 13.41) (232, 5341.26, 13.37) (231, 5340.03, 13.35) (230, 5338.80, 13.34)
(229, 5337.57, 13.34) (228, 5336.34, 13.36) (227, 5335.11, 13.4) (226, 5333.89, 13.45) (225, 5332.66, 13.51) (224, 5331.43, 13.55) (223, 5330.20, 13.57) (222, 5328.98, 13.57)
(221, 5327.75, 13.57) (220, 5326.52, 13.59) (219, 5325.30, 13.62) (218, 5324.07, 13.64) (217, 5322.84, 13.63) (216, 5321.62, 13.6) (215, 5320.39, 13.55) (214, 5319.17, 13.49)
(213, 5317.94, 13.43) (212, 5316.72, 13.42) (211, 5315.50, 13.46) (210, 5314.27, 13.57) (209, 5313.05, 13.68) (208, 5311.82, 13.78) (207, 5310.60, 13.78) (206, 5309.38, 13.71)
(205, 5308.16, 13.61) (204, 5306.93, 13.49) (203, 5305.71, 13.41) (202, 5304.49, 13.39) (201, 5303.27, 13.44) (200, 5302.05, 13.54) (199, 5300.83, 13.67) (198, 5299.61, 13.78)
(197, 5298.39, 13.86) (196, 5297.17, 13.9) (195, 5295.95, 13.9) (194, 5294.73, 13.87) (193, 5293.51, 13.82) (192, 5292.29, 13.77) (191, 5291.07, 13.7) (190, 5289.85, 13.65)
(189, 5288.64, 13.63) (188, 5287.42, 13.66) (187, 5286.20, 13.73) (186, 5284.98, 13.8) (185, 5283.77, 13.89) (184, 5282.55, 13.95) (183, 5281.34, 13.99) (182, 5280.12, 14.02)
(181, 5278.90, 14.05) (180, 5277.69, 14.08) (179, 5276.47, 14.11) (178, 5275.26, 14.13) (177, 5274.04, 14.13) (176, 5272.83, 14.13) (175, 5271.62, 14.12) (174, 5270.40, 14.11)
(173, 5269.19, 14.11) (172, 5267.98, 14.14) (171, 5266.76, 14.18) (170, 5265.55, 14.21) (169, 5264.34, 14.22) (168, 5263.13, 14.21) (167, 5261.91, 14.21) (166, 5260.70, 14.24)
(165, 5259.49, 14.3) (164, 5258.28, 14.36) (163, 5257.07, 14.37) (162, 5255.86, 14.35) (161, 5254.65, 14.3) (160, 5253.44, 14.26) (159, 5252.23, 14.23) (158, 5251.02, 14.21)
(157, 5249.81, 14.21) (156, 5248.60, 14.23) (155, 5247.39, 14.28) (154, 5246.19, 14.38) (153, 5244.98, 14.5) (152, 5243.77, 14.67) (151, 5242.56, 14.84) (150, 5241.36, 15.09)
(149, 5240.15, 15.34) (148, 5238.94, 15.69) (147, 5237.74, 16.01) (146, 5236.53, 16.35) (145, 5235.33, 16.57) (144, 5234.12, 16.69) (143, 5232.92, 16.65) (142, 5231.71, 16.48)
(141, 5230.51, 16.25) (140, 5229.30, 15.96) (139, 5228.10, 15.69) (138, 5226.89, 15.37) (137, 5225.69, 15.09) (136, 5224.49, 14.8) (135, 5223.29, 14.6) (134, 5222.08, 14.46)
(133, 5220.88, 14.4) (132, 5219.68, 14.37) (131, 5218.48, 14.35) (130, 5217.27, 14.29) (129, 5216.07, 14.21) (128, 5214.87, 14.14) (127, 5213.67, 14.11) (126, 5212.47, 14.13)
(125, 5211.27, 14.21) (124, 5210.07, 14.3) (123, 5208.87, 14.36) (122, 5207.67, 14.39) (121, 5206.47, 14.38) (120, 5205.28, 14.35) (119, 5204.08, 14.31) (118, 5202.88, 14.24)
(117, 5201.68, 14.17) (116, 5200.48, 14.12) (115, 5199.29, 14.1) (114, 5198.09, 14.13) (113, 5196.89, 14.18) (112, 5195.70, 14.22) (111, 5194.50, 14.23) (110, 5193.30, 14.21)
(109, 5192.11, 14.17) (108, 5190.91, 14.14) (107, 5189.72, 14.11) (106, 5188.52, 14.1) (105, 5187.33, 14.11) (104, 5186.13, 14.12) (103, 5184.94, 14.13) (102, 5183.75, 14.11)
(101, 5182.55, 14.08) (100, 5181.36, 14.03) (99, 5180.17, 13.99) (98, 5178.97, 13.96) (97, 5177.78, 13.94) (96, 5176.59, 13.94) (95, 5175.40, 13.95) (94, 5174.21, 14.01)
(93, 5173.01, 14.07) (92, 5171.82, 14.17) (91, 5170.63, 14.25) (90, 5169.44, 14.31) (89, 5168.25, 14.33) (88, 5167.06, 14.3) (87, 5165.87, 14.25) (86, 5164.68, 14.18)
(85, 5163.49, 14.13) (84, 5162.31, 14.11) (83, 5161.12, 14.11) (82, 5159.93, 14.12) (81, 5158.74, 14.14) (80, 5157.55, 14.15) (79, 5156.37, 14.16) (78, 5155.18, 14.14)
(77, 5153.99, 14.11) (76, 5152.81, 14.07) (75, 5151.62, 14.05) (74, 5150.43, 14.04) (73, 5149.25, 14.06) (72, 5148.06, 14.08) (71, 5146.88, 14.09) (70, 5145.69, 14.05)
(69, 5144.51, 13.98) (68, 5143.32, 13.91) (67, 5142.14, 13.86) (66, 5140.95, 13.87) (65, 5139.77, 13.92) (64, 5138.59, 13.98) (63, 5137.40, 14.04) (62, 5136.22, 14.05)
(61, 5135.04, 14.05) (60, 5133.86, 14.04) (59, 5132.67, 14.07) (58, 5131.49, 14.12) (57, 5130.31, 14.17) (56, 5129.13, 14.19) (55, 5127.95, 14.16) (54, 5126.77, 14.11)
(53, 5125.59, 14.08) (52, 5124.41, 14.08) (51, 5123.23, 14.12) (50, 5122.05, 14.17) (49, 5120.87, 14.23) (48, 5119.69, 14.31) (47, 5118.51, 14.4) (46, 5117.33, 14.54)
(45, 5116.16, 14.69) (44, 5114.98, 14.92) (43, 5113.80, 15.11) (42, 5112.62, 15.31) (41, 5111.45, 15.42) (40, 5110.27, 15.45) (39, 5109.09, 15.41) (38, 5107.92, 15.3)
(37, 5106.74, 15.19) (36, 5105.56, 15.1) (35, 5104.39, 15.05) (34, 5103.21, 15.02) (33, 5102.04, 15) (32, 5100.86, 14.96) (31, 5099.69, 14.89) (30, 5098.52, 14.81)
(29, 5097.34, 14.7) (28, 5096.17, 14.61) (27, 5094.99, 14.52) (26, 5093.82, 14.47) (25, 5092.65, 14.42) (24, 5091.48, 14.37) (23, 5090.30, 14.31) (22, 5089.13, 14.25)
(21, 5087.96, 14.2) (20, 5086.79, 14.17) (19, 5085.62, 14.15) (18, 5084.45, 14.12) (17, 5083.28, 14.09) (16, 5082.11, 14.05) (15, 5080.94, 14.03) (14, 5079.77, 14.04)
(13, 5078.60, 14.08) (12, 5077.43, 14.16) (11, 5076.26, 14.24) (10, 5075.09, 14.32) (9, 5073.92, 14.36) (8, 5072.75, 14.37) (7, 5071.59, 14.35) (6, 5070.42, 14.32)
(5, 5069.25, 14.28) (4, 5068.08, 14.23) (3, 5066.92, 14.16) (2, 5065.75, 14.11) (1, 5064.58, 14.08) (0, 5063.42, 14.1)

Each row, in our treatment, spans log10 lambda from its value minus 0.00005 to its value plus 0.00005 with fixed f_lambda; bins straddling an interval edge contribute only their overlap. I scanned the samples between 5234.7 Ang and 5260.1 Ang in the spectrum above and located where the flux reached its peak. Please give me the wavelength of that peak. 5235.33 Ang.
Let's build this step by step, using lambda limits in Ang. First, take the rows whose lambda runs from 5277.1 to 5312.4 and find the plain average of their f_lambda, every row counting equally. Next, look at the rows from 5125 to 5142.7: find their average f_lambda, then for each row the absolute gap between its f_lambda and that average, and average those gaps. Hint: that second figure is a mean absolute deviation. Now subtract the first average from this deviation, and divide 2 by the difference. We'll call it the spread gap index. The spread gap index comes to -0.146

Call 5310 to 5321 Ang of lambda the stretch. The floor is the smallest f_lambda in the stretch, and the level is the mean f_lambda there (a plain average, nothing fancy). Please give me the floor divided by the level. 0.989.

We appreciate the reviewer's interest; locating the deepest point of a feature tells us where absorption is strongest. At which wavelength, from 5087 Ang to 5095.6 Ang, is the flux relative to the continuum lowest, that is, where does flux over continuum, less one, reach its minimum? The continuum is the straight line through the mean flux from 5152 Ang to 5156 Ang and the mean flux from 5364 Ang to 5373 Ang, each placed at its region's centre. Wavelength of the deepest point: 5087.96 Ang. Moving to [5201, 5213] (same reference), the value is 5212.47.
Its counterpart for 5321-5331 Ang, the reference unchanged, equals 5327.75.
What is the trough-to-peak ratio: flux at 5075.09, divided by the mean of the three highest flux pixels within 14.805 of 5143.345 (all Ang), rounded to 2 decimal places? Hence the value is 1.01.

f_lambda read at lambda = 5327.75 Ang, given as 13.57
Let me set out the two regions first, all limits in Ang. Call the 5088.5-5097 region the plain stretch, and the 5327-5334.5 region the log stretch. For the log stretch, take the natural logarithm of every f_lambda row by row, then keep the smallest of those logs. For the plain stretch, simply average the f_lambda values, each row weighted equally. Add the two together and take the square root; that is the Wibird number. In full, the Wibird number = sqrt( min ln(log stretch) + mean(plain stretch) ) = 4.13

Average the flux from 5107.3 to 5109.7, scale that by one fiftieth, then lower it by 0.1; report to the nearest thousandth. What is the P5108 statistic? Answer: 0.207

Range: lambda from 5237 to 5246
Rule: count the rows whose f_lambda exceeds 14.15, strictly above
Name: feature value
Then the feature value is 7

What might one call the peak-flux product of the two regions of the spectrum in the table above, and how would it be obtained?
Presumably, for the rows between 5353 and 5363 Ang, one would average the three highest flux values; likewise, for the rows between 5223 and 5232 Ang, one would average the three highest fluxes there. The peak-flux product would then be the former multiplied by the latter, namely 220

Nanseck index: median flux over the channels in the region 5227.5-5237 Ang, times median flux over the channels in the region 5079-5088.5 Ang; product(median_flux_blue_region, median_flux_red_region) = 232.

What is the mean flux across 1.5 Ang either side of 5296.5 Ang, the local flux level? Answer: 13.9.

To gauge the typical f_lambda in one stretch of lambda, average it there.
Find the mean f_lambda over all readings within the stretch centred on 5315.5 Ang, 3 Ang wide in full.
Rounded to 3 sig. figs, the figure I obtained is 13.5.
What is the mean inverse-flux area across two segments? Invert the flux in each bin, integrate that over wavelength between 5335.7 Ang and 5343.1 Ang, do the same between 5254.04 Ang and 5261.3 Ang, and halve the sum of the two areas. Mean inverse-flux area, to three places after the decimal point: 0.530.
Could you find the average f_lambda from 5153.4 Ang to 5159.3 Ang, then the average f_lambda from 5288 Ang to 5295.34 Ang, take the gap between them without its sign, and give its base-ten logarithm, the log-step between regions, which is -0.4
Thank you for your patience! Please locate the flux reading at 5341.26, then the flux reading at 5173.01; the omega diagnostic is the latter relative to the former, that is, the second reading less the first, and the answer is 0.70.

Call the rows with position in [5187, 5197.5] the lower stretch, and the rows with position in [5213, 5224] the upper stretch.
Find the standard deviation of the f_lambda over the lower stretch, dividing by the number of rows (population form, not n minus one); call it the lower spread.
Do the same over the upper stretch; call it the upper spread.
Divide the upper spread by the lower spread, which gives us 3.1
